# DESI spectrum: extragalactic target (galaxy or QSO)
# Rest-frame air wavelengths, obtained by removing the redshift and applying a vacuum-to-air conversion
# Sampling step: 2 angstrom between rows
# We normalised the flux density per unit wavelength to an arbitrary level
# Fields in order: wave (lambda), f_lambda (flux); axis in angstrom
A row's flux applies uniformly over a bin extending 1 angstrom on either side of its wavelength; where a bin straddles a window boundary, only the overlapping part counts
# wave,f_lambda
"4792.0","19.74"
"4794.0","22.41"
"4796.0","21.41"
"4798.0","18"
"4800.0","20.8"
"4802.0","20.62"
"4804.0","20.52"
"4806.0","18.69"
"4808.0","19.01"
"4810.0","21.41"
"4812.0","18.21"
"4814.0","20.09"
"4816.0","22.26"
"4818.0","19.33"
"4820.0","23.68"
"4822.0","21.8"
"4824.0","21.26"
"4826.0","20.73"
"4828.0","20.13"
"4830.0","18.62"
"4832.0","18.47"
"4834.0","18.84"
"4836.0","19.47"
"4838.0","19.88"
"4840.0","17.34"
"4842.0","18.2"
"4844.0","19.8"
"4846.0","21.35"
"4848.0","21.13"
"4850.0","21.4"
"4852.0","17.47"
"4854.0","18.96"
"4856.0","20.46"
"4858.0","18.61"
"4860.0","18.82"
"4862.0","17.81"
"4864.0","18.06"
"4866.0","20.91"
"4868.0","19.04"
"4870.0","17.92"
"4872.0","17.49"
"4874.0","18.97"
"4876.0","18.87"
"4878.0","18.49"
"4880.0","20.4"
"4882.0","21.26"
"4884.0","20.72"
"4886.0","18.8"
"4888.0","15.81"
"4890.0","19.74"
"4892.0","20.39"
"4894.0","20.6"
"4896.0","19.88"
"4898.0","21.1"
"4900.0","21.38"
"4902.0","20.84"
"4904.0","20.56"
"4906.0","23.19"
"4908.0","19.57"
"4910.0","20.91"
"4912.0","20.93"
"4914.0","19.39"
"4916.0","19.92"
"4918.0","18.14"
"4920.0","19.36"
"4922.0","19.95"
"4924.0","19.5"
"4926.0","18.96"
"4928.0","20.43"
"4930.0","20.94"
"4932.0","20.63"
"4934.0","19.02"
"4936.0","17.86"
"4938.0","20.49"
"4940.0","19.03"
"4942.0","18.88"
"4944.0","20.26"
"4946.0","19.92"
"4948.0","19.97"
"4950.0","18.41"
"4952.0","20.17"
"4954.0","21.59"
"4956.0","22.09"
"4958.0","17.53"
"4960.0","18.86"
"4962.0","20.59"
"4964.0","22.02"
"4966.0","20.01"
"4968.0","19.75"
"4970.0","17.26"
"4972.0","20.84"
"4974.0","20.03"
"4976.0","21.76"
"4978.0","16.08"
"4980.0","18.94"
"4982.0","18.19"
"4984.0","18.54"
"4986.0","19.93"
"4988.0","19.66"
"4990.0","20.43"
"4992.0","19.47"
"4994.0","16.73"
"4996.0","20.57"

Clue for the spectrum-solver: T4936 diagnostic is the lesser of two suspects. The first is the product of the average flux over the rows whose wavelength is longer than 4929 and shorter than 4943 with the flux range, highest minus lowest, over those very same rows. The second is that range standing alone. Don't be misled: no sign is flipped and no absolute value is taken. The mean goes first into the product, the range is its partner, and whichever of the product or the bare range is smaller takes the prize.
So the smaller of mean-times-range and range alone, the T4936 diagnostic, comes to 3.1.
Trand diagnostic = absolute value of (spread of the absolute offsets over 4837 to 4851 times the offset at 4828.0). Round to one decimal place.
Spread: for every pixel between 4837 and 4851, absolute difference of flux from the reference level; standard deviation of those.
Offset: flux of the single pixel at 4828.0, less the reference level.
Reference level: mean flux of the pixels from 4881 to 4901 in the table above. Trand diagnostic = 0.1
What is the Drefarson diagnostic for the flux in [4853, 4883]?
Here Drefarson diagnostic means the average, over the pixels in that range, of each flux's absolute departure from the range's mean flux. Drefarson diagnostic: 0.9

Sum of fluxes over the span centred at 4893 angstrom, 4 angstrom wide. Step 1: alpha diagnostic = 41.0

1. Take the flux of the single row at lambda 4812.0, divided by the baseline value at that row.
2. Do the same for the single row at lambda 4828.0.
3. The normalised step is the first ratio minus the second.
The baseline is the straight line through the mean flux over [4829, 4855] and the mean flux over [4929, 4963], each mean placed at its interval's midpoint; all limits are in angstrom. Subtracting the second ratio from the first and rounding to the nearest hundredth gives -0.10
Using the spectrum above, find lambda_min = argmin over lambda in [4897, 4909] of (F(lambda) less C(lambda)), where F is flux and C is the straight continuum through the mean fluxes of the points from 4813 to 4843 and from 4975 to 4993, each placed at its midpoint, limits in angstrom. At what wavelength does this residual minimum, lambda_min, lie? 4908.0 angstrom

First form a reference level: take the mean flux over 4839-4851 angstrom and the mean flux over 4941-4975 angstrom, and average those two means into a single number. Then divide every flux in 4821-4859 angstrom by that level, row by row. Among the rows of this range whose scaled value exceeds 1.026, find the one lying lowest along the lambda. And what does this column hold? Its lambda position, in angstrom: 4822.0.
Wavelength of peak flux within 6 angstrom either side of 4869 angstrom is 4866.0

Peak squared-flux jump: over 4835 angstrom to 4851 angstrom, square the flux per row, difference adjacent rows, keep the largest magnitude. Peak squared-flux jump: 95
